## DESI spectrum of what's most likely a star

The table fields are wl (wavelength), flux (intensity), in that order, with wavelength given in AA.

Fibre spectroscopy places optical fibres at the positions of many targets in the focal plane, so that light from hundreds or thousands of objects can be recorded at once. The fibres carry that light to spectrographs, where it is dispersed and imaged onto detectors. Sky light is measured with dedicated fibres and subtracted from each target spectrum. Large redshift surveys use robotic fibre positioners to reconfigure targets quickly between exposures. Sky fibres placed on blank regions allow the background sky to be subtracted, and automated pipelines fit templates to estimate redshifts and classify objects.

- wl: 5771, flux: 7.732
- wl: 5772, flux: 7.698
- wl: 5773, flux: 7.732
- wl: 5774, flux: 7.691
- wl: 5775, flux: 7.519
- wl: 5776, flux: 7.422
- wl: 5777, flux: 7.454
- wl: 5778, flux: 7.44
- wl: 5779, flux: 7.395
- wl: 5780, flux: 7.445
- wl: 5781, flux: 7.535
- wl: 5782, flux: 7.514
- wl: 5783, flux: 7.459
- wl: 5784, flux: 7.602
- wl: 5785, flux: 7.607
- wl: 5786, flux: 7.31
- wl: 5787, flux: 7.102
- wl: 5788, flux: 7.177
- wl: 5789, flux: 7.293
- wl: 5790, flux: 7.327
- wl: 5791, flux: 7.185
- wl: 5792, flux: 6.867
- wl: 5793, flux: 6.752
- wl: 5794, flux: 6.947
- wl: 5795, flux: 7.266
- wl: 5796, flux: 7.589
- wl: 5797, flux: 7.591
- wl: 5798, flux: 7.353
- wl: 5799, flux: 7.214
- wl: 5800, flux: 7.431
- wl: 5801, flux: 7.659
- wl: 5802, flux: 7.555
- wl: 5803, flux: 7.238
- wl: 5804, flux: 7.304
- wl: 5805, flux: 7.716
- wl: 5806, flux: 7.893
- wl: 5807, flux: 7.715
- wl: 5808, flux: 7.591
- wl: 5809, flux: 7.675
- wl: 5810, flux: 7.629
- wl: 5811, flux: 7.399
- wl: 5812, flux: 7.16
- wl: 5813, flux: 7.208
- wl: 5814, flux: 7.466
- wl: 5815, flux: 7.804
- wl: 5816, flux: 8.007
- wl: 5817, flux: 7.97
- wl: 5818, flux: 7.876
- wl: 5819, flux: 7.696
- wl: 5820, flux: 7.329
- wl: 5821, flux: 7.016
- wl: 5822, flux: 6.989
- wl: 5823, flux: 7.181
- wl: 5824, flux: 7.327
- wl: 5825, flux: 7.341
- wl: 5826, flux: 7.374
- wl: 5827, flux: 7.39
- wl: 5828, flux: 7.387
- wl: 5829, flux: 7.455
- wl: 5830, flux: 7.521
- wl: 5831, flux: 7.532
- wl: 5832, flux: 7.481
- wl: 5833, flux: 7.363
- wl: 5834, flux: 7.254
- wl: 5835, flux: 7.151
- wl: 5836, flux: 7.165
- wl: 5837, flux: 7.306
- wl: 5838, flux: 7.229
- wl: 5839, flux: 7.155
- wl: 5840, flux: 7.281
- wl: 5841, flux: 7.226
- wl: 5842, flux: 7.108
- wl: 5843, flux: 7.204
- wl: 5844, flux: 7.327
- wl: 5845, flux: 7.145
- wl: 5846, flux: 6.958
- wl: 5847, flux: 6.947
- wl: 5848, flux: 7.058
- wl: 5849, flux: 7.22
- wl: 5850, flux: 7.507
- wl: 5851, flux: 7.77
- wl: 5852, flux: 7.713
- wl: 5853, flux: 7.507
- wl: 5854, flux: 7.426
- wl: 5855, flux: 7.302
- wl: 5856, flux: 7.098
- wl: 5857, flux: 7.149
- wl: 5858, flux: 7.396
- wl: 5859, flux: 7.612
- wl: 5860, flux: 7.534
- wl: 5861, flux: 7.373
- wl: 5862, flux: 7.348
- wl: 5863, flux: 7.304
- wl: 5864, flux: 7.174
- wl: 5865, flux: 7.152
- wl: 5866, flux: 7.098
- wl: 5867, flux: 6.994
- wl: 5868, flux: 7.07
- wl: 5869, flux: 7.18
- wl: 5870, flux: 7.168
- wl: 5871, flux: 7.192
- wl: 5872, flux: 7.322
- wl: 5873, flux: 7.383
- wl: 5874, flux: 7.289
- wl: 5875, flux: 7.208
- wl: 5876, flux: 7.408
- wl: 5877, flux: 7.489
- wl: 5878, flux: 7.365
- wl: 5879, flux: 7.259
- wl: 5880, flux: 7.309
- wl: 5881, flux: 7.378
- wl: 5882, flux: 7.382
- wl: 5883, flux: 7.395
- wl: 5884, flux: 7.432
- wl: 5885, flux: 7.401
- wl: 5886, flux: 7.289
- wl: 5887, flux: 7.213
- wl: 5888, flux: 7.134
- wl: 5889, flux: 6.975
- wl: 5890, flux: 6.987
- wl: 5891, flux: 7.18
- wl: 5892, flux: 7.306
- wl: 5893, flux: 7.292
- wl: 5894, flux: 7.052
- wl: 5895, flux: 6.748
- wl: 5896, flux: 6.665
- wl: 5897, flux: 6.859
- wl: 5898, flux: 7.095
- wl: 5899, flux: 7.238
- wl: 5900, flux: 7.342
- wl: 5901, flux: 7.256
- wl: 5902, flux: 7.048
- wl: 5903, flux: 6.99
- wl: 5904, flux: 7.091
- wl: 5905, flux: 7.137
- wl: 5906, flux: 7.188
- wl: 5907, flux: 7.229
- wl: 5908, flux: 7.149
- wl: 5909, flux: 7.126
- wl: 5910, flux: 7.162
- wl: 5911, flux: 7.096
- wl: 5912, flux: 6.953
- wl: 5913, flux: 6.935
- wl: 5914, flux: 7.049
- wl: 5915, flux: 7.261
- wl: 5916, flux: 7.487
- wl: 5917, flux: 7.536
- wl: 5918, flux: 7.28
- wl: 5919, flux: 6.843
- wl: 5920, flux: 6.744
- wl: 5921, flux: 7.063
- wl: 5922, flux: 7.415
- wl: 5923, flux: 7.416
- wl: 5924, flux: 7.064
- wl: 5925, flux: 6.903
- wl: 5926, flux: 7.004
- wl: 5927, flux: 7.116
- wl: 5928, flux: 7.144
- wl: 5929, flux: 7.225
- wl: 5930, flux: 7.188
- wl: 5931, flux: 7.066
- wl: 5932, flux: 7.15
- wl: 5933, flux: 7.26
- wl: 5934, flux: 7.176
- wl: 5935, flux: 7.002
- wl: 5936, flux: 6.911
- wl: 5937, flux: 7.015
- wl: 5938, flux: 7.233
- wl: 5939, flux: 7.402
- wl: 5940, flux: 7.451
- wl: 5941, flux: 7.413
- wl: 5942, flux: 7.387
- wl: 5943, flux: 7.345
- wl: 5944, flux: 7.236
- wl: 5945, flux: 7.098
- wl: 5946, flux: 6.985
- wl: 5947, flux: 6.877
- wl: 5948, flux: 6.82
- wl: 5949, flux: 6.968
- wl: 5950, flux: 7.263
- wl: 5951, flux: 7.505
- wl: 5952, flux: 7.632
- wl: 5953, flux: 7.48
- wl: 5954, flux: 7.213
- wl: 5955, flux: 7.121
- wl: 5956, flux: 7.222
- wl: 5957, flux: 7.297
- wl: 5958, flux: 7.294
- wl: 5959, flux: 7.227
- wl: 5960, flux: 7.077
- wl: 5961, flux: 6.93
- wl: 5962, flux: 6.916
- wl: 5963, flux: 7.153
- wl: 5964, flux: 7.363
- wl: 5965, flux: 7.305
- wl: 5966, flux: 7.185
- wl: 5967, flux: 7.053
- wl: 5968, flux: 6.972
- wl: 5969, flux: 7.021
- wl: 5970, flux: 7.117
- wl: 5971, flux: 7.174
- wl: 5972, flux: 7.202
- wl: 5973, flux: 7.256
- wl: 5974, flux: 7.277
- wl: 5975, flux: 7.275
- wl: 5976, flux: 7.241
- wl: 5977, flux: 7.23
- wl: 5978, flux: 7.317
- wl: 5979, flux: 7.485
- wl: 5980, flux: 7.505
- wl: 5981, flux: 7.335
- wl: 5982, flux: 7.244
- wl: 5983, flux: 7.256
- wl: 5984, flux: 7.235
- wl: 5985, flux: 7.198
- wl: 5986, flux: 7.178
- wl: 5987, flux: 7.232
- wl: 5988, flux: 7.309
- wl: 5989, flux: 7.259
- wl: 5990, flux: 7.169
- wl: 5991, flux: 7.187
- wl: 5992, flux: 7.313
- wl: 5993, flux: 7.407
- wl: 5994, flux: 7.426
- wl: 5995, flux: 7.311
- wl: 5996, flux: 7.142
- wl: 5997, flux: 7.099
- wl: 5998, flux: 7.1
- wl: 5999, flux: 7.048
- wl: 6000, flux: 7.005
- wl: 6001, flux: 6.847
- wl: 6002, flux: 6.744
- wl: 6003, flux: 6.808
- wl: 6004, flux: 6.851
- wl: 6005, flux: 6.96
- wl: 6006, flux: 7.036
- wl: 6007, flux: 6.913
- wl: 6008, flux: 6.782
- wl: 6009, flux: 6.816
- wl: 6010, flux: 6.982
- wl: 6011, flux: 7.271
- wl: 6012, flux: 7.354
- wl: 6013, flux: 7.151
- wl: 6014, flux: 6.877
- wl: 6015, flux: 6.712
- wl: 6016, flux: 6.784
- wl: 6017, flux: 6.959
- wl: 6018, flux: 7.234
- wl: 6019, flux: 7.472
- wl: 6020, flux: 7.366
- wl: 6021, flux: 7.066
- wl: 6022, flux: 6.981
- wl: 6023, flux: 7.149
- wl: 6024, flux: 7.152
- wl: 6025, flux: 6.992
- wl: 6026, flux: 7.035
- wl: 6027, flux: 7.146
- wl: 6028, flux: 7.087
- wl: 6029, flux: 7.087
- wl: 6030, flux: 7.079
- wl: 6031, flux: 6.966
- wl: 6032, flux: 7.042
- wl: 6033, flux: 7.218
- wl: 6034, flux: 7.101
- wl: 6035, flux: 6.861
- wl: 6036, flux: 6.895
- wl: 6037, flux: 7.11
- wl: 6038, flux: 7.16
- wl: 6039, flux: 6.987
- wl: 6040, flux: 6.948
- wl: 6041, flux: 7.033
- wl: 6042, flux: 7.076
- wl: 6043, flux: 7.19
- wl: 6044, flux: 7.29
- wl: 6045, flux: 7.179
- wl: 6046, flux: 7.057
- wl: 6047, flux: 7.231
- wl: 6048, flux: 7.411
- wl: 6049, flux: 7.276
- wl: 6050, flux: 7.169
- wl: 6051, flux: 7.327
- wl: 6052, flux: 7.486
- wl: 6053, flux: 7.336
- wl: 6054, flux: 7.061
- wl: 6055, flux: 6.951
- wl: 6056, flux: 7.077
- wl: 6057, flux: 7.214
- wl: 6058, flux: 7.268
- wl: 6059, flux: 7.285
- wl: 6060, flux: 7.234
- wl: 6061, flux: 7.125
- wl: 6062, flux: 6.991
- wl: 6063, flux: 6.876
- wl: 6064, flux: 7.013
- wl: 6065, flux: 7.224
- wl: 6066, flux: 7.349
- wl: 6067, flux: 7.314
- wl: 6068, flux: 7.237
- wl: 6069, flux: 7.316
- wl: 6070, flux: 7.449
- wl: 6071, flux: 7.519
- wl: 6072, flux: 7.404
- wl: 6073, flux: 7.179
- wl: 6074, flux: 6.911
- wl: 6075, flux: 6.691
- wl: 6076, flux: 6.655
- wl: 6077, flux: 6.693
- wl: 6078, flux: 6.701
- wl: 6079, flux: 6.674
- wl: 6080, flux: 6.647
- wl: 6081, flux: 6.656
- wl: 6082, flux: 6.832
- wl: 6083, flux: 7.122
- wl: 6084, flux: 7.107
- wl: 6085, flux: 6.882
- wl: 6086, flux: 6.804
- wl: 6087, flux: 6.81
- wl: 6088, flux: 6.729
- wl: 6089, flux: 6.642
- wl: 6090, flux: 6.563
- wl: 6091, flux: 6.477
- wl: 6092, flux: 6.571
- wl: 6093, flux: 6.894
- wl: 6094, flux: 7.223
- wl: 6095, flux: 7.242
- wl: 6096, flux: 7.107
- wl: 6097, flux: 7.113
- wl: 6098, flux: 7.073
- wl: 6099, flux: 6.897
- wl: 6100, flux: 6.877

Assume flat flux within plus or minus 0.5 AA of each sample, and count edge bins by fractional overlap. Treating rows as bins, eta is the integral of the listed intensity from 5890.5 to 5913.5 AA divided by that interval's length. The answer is 7.09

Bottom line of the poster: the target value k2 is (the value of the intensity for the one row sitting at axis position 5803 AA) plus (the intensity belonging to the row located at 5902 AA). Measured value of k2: 14.3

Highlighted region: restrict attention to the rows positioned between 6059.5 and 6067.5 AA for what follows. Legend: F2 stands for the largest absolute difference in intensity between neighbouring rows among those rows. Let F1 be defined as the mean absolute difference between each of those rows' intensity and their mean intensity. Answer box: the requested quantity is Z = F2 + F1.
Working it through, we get 0.35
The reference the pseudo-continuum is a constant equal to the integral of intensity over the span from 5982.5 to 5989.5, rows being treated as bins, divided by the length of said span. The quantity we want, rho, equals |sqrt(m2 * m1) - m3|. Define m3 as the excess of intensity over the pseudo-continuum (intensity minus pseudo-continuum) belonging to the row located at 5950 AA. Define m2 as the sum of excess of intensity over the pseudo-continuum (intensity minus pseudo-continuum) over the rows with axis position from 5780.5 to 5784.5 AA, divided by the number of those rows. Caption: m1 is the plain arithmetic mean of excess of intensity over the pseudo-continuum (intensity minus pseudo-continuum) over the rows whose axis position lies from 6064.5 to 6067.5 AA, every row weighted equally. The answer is 0.10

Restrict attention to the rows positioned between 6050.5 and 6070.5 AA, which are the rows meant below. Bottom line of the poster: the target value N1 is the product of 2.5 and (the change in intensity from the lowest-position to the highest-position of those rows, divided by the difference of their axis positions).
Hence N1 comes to 0.016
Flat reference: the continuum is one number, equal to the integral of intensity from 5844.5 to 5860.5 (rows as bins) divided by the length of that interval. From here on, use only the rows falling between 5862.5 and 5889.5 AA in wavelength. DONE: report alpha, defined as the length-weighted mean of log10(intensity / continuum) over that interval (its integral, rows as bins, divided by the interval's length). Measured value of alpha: -0.005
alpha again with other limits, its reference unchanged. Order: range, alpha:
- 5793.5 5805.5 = 0.004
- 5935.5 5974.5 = -0.009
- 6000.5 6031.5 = -0.019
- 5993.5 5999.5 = -0.009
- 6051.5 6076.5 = -0.010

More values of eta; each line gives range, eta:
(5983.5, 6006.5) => 7.12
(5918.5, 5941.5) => 7.14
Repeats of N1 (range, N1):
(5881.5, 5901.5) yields -0.017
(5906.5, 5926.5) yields -0.030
